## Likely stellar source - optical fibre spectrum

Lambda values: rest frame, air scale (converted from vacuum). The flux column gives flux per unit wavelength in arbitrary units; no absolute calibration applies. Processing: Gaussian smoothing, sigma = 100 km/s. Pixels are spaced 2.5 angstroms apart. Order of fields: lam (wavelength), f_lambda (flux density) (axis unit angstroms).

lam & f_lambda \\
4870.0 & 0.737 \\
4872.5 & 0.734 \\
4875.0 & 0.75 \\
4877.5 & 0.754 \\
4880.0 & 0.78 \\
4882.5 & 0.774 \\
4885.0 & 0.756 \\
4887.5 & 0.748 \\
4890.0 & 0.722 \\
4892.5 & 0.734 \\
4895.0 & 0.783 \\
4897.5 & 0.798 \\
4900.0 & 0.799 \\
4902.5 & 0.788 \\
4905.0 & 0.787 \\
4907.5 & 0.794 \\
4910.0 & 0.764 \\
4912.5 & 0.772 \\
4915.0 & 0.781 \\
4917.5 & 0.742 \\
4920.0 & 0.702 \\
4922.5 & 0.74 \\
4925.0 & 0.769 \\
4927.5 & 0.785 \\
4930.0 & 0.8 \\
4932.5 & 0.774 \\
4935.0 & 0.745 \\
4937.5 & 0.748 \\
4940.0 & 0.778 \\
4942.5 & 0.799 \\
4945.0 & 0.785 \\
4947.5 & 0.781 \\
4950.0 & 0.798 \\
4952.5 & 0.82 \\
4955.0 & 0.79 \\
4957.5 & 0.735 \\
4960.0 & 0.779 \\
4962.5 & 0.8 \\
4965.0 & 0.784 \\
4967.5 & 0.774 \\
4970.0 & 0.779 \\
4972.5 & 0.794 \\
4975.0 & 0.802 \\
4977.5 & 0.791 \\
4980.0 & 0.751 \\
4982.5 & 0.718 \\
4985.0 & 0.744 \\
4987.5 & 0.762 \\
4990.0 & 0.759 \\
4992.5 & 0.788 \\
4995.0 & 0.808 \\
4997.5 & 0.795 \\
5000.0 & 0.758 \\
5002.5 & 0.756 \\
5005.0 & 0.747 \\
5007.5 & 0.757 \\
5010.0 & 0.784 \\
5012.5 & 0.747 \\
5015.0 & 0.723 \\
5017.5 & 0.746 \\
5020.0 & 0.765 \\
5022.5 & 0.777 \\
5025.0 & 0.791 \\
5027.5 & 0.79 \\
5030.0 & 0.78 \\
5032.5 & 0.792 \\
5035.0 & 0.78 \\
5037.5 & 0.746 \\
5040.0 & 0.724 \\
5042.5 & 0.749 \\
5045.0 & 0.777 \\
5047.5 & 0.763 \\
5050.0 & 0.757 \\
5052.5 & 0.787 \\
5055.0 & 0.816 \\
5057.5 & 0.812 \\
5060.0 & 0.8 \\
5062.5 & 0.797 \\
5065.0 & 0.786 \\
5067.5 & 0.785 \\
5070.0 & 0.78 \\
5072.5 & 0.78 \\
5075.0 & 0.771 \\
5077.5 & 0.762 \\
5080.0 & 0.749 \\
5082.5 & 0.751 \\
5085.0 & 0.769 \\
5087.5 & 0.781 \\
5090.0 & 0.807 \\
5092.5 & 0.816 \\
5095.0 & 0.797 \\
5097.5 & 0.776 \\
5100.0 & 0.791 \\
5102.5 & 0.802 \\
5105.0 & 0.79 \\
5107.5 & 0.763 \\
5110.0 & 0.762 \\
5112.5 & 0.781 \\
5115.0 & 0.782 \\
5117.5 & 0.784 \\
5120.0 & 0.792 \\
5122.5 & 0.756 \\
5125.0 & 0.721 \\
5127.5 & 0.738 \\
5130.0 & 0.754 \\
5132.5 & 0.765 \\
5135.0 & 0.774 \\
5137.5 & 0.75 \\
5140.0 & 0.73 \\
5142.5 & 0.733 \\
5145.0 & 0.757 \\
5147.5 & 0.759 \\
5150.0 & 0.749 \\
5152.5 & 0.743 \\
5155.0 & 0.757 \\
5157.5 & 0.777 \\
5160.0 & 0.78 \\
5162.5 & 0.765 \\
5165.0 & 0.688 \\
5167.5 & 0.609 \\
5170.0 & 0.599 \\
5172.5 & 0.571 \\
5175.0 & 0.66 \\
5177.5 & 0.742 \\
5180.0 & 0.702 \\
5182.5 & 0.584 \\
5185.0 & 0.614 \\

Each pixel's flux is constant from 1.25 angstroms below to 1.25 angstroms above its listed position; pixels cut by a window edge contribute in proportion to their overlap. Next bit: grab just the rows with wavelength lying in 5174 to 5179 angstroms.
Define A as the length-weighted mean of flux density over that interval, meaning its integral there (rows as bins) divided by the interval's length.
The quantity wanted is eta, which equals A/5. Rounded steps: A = 0.703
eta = 0.141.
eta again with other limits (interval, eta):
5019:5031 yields 0.156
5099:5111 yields 0.156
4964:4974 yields 0.157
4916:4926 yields 0.148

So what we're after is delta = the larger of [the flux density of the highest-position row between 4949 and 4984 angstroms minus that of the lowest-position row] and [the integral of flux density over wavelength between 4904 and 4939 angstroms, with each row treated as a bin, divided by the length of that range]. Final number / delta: 0.764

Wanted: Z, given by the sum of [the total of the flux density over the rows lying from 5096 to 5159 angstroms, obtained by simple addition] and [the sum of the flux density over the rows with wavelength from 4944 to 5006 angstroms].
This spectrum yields 38.5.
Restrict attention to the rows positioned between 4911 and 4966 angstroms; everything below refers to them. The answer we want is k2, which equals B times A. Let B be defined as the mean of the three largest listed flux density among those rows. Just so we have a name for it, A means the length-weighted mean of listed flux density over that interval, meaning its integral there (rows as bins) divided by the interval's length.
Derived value 0.624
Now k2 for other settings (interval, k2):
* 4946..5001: 0.630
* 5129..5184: 0.556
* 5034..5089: 0.626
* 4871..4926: 0.607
